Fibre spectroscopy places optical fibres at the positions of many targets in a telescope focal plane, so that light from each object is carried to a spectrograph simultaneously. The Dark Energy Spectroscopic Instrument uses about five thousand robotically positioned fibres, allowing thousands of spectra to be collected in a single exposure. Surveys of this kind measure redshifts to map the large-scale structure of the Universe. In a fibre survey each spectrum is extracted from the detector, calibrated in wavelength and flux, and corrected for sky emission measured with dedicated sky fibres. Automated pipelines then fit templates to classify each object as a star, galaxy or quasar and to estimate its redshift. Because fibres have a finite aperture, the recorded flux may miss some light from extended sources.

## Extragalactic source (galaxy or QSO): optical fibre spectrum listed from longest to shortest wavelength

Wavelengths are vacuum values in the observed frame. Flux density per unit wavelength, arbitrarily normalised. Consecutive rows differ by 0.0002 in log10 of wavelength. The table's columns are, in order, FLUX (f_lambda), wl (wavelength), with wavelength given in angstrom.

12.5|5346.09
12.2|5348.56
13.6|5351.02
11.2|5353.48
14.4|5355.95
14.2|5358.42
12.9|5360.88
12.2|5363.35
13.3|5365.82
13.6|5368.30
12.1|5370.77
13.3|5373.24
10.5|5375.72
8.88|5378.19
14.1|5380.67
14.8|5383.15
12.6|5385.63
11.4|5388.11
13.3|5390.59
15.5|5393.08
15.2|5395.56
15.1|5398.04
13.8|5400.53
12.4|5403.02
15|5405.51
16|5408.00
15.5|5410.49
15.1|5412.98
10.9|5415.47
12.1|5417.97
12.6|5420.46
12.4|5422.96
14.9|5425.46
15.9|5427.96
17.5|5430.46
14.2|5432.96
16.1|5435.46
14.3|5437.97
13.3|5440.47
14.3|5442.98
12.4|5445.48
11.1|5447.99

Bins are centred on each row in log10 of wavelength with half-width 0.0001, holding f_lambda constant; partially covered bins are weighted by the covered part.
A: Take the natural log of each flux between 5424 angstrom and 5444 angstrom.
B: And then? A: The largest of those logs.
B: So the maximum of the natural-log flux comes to 2.86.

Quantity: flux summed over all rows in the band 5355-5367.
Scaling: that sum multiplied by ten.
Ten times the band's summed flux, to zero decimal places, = 670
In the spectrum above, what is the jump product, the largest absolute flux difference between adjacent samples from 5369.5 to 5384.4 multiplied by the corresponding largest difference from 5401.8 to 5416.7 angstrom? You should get 22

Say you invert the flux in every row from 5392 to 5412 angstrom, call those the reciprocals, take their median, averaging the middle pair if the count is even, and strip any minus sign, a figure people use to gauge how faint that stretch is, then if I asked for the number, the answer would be 0.066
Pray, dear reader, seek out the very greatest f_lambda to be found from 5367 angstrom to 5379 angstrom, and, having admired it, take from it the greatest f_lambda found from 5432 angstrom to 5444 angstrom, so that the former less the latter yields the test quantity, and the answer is -2.5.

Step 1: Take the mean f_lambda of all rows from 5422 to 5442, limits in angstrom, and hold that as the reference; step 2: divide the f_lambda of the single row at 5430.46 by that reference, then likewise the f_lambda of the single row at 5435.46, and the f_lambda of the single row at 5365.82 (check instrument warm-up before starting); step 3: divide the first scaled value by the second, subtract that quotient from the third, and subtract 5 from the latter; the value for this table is -5.19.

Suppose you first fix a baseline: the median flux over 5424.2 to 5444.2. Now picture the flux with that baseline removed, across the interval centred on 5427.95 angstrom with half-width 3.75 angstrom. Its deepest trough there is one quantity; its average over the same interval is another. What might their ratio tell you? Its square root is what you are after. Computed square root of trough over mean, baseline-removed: 0.4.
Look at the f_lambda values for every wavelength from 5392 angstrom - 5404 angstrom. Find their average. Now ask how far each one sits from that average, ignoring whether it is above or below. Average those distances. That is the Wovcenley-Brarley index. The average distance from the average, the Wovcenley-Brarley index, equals 1.0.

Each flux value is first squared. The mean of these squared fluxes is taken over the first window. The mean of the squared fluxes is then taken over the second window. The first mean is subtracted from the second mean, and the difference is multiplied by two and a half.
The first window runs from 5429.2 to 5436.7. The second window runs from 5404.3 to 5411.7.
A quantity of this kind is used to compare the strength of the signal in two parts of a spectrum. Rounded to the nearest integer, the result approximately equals -38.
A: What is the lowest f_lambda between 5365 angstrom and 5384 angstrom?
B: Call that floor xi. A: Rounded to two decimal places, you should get 8.88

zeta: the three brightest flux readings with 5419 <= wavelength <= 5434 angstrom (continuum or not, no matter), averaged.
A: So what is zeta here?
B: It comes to 16.1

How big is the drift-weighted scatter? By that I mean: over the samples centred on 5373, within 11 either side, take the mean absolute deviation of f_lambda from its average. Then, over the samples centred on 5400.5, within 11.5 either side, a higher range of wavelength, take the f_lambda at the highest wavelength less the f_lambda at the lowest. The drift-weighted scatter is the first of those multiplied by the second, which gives 3.2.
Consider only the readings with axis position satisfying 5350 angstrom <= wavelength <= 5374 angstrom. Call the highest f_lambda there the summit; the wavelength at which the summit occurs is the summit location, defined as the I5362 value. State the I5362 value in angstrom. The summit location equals 5355.95 angstrom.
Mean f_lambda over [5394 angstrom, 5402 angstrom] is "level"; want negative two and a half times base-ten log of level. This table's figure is -2.92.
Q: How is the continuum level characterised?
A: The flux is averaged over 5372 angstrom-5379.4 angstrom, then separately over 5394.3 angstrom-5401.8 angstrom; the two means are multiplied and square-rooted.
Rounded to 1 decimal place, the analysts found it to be 12.7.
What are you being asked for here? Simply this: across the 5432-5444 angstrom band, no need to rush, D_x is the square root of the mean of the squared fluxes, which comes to 14.5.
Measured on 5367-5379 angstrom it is 11.8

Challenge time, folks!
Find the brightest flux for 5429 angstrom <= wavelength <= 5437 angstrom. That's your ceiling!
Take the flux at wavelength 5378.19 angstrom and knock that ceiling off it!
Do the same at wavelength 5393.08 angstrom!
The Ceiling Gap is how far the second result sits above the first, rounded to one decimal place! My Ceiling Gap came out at 6.6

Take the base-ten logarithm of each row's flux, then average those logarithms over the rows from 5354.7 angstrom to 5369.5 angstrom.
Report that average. 1.13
